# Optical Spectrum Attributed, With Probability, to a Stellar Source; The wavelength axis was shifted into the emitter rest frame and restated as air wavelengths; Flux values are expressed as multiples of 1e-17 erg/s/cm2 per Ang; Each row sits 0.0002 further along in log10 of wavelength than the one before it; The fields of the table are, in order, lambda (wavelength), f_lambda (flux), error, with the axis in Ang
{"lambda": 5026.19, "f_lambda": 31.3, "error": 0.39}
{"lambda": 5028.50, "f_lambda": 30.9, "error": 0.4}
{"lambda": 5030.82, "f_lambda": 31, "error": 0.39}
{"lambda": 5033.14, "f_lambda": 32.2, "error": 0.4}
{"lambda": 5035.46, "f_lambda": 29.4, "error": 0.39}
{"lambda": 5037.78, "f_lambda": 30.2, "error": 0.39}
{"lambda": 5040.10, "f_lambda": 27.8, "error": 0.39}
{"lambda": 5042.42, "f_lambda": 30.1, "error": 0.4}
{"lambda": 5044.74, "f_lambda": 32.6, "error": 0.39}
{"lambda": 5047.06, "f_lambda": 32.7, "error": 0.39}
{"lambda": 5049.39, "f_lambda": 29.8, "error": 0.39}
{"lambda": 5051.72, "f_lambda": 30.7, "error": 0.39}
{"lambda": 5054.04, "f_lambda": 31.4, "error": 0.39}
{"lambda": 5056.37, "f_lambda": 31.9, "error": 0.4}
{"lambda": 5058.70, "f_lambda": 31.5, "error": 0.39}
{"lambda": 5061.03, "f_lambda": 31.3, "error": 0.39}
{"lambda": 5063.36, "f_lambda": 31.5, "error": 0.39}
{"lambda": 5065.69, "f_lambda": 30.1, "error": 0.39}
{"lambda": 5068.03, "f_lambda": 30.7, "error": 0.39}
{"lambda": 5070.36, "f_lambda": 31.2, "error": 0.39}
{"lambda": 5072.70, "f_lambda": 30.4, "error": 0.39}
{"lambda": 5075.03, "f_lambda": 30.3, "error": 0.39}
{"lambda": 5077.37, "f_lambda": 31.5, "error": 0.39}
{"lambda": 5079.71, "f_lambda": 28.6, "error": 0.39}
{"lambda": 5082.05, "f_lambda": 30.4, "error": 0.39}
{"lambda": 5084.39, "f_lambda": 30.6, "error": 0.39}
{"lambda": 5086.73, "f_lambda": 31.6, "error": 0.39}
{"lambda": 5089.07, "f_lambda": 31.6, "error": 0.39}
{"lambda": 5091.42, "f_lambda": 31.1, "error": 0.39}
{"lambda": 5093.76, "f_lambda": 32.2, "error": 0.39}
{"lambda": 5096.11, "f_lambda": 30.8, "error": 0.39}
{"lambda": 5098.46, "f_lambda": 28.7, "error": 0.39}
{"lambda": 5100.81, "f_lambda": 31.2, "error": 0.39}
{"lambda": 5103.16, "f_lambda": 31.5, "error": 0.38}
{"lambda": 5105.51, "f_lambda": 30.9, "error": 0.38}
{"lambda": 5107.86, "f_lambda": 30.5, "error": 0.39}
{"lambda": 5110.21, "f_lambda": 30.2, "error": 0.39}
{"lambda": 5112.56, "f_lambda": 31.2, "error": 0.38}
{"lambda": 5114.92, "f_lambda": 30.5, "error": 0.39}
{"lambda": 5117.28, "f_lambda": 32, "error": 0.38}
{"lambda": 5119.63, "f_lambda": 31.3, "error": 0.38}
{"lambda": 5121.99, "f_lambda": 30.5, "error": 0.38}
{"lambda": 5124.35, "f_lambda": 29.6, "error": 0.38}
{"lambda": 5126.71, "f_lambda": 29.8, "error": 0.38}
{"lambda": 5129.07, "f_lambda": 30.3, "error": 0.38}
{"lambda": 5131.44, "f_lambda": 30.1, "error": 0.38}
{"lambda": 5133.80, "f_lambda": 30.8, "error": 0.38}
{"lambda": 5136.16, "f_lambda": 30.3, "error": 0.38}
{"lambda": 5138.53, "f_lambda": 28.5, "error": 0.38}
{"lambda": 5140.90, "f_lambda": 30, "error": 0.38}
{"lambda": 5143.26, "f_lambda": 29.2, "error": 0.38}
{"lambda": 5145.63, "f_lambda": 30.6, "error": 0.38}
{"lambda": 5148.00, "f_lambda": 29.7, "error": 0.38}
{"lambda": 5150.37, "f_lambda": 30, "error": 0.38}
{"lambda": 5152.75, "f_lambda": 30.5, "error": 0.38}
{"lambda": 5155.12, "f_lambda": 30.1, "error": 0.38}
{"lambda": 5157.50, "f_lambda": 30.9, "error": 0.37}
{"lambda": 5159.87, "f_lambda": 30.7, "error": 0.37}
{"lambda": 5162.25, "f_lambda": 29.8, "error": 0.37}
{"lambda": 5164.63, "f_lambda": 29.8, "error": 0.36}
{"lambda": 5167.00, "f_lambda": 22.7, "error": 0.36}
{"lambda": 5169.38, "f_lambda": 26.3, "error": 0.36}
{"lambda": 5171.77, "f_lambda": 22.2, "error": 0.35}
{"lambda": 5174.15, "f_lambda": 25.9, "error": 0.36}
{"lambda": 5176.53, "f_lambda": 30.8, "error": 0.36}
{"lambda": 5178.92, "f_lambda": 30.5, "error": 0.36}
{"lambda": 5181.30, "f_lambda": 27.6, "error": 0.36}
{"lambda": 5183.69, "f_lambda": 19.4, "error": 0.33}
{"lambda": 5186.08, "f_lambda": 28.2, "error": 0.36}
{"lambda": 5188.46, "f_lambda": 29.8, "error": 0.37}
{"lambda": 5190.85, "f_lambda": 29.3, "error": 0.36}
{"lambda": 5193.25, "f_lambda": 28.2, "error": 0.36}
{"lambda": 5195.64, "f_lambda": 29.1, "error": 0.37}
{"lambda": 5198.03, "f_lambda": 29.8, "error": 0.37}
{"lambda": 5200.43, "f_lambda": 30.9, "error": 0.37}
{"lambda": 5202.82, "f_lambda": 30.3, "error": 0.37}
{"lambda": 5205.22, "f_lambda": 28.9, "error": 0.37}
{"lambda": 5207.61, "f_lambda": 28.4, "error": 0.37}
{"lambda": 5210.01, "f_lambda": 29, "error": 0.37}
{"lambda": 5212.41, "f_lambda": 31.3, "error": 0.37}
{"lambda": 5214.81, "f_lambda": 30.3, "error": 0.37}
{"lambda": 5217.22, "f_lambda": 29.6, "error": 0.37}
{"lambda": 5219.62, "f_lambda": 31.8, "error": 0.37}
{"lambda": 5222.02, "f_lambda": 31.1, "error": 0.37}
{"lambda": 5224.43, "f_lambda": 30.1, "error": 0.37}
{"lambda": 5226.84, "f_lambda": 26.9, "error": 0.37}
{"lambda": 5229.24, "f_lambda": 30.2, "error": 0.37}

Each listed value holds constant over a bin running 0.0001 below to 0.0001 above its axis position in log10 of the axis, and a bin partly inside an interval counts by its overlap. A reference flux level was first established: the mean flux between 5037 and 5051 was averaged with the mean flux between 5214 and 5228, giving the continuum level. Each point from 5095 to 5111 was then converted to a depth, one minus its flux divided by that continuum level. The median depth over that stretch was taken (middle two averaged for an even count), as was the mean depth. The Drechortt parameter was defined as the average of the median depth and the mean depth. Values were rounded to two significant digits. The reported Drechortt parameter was -0.014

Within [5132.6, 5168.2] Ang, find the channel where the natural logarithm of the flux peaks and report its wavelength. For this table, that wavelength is 5157.50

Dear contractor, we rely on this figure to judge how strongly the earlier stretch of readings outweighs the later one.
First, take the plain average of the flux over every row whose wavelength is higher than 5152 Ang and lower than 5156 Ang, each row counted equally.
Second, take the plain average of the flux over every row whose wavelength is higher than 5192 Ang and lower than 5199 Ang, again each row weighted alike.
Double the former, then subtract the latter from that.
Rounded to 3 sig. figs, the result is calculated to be 31.6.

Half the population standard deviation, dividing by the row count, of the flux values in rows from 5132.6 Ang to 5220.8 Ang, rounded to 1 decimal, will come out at 1.3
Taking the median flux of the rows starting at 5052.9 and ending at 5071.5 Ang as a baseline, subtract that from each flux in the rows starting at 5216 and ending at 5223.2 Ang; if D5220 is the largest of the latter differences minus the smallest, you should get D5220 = 2.2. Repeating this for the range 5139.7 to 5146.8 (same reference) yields 1.4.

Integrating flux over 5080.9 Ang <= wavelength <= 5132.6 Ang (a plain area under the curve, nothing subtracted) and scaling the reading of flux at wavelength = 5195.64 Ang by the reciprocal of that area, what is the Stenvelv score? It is 0.0183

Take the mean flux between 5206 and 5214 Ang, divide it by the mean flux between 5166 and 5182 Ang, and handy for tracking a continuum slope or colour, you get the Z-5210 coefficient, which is 1.113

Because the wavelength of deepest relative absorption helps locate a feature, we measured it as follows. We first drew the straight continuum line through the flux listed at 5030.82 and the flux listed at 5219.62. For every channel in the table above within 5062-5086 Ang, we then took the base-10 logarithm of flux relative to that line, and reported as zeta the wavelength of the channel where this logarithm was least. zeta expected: 5079.71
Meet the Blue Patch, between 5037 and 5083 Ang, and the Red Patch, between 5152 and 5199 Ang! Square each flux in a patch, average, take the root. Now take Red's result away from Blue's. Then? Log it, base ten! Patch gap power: 0.40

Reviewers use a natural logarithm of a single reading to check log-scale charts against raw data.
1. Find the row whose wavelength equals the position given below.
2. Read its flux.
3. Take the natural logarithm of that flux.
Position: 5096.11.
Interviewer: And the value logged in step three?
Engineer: 3.43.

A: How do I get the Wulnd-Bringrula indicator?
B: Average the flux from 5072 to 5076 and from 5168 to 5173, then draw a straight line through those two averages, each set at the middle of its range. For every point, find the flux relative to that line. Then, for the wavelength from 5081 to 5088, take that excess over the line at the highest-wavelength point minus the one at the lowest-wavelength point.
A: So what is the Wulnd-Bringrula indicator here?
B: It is 1.5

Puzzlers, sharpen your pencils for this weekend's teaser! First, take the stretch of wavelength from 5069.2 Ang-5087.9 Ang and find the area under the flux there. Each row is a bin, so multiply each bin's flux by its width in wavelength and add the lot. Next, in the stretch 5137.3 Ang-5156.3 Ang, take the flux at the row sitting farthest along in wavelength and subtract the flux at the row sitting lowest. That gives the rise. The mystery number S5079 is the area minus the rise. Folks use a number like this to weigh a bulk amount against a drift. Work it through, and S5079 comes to 570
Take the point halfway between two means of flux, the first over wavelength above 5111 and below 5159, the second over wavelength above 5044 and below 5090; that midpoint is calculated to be 30.7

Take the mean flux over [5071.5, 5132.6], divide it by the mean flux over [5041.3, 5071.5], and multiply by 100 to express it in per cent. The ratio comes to 98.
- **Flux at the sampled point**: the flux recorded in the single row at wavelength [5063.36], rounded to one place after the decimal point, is 31.5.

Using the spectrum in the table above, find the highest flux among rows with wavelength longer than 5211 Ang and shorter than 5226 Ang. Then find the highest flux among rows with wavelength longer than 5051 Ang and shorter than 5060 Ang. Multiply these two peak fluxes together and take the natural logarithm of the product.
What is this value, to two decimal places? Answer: 6.92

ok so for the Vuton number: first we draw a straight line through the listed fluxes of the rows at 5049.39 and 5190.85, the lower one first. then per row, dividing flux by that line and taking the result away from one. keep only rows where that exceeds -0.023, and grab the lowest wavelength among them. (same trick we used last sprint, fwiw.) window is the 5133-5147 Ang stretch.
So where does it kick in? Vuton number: 5138.53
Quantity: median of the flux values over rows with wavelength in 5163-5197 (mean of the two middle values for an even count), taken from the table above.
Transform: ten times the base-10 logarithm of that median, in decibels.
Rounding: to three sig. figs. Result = 14.5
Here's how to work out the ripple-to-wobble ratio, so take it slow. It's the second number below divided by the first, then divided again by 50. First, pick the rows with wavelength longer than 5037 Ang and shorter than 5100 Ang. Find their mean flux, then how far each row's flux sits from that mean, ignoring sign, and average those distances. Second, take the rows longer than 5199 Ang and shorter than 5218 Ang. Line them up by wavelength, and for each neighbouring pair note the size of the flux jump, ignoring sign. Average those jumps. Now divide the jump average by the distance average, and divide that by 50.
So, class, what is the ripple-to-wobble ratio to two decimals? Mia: 0.02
